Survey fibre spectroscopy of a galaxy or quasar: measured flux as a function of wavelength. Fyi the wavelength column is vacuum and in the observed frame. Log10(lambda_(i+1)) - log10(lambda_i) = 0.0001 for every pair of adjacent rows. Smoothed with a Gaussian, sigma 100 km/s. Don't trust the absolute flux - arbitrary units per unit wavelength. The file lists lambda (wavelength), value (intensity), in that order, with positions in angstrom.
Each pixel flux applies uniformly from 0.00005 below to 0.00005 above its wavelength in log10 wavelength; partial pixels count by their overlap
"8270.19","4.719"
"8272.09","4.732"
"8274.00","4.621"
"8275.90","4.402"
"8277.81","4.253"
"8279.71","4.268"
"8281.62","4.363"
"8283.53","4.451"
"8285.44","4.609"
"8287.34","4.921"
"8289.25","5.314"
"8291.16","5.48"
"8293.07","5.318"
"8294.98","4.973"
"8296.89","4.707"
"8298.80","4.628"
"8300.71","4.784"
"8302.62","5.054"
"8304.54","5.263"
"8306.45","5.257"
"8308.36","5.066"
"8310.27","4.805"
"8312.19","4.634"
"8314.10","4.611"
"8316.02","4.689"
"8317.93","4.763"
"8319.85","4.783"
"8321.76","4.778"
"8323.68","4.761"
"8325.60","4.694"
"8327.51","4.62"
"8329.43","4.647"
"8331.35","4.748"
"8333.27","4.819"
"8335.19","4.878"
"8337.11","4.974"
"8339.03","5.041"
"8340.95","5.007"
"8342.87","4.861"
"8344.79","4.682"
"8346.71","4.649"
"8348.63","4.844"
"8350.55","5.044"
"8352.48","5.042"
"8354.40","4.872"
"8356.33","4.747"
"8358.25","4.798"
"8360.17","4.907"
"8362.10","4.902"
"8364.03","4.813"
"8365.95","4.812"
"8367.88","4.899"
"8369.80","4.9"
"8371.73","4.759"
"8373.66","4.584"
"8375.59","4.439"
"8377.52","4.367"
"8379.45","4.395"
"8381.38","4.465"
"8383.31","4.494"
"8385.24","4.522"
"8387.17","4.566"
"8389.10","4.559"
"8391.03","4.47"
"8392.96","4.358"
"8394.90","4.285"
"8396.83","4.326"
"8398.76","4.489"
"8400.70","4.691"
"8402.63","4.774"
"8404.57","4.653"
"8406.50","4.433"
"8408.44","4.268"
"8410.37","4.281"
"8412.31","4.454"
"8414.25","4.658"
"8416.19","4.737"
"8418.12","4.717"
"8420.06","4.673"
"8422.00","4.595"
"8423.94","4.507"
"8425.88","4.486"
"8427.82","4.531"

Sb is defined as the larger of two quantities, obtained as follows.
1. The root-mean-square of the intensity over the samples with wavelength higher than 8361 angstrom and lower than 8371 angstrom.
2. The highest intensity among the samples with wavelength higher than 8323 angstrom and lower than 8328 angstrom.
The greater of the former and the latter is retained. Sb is 4.87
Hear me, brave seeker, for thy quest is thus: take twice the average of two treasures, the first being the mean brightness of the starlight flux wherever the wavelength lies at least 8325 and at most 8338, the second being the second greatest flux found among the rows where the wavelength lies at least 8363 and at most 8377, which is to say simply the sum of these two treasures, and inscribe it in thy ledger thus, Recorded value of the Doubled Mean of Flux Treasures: 9.67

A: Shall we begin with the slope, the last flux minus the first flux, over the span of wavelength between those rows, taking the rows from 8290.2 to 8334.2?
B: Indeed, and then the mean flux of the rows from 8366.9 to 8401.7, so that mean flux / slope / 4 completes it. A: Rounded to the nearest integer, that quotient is -72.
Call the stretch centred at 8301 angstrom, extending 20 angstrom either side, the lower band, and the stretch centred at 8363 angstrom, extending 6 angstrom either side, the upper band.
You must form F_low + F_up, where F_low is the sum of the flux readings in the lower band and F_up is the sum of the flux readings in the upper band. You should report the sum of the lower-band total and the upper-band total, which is 132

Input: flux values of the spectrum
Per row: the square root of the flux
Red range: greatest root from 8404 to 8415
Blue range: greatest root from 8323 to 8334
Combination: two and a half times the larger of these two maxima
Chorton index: 5.49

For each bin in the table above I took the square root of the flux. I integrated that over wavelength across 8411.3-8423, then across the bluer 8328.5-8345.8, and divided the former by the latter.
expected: 0.66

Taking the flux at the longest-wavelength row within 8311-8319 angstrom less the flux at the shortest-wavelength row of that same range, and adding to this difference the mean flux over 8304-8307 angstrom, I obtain 5.39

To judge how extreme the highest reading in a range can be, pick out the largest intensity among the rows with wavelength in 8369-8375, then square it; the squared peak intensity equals 24.0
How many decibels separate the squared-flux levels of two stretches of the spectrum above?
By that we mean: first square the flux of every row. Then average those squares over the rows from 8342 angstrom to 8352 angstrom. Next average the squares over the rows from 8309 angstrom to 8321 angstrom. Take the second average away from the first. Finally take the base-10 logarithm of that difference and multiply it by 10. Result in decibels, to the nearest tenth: -0.1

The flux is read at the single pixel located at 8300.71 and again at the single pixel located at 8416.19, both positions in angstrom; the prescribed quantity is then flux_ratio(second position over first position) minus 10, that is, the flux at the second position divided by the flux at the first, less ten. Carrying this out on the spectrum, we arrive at -9.01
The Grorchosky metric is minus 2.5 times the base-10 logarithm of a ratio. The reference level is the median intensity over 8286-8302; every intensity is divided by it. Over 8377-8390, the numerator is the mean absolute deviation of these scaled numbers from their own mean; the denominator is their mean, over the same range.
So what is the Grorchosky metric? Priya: 4.7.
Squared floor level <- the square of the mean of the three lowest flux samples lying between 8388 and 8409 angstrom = 18.4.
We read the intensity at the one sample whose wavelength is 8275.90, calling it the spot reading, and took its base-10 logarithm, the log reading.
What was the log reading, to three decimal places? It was 0.644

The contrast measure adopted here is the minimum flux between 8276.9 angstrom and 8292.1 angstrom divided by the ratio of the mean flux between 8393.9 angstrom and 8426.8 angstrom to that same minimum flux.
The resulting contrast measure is 3.99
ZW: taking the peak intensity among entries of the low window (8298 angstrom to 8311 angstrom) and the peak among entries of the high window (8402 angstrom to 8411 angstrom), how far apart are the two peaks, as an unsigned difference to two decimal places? 0.49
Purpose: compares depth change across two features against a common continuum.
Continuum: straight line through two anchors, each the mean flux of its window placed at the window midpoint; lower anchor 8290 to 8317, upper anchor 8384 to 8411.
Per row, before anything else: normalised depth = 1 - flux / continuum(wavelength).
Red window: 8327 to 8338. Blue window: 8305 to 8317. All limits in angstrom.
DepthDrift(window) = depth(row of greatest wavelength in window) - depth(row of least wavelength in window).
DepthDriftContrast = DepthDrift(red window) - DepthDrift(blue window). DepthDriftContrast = -0.19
